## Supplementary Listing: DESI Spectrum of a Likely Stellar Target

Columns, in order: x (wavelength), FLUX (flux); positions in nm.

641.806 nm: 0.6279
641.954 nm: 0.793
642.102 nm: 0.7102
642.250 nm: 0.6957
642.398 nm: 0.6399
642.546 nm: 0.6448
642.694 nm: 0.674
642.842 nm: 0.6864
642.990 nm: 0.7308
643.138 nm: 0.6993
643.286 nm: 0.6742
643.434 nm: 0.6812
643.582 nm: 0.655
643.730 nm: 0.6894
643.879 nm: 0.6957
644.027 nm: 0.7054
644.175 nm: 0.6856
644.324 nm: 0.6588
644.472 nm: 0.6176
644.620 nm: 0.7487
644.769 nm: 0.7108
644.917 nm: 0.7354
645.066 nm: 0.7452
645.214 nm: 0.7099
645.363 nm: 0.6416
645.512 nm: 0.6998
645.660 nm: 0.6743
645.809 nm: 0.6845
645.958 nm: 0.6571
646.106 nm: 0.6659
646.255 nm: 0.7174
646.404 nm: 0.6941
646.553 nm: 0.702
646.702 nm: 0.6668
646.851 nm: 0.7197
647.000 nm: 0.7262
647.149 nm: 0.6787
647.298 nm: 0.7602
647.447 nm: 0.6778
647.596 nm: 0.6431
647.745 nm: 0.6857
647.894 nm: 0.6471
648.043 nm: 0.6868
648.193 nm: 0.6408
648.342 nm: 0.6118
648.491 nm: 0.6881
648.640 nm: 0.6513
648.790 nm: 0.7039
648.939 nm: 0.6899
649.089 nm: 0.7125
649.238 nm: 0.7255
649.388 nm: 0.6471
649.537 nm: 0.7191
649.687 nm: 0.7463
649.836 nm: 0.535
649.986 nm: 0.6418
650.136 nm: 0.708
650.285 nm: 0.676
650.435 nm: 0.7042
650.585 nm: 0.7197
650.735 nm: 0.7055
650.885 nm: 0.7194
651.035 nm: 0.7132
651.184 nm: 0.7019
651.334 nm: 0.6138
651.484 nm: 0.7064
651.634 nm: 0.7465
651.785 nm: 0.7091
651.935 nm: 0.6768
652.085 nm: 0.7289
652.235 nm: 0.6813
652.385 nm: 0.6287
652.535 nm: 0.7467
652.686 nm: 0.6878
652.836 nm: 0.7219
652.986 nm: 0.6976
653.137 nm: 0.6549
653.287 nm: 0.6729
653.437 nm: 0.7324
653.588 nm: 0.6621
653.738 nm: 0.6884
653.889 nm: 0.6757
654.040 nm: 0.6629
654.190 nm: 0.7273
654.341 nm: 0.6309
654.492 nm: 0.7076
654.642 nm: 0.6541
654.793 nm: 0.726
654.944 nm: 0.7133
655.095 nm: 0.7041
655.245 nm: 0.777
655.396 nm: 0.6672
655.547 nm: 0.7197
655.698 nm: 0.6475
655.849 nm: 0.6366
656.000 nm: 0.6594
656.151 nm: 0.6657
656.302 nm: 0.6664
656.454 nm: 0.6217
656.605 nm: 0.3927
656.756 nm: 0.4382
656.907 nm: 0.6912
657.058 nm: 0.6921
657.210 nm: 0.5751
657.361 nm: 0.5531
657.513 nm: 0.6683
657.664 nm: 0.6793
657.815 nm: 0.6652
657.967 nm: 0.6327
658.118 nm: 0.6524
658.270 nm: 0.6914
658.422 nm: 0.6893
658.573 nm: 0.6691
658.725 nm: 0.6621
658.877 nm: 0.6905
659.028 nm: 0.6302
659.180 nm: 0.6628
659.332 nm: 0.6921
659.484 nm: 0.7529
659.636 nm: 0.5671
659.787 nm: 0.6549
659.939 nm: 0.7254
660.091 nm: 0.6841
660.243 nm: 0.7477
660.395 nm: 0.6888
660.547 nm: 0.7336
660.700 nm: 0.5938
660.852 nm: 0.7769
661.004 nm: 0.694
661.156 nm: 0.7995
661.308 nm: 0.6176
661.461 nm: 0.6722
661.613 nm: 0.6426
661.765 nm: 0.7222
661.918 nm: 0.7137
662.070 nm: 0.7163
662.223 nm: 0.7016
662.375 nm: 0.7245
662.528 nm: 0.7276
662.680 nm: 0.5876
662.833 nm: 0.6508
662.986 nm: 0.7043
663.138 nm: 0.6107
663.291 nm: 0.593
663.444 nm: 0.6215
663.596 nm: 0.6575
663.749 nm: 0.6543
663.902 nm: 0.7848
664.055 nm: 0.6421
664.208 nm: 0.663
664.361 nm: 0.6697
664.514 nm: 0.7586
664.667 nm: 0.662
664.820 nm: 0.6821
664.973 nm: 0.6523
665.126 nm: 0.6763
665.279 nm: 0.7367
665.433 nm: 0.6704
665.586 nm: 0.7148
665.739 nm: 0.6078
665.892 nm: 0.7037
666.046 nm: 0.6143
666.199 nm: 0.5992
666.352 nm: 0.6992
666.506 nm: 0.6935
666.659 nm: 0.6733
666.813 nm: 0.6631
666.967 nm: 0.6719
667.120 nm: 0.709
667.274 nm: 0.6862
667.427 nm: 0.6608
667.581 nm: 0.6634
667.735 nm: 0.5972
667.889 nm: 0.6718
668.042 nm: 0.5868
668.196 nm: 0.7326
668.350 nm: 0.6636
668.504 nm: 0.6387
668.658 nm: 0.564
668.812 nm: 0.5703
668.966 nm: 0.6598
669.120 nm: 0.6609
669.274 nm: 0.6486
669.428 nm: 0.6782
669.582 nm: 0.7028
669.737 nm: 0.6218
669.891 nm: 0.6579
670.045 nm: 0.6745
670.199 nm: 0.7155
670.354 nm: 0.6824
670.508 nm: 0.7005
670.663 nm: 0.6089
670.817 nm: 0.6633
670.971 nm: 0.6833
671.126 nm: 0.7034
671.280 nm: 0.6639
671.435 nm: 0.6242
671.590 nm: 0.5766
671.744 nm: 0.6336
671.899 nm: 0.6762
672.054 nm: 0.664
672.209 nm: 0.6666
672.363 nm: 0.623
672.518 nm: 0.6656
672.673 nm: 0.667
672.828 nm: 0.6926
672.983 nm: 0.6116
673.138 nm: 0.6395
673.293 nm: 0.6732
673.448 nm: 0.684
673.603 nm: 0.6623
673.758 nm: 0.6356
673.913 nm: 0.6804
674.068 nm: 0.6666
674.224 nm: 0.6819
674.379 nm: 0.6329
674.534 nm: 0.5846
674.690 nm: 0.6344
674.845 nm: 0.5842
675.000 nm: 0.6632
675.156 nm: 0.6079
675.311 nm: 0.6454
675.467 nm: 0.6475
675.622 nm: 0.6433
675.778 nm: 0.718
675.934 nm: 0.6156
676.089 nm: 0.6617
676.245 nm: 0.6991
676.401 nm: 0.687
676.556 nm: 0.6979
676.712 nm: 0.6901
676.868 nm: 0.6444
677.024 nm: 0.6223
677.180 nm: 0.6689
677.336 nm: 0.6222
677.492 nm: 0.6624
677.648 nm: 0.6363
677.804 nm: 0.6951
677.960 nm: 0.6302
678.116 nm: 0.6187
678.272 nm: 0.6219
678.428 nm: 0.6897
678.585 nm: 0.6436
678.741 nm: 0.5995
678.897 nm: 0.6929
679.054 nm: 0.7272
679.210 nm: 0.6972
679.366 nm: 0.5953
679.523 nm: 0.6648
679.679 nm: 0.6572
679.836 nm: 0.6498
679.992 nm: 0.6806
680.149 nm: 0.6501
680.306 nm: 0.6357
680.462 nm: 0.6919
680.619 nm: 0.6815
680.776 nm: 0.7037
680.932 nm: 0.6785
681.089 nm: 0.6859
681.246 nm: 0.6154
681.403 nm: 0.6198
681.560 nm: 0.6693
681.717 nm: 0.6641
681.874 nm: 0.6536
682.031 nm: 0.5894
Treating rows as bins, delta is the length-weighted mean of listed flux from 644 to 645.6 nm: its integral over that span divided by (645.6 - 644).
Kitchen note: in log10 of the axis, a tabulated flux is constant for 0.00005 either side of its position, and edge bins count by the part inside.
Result 0.696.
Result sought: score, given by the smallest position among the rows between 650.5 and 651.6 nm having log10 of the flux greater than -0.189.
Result 650.585 nm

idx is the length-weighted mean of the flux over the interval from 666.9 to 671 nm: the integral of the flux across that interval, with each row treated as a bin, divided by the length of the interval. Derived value 0.658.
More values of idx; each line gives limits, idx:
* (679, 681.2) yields 0.670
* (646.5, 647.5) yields 0.705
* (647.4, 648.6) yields 0.660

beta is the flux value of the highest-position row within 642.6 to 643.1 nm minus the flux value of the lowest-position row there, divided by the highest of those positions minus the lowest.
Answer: 0.2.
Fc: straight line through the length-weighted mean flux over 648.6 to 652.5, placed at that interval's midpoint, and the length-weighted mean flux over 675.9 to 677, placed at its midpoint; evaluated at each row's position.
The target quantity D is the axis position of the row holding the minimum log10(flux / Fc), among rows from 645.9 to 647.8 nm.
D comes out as 647.596 nm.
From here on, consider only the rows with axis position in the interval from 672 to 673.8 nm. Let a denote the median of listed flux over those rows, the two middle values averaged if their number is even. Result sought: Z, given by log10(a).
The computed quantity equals -0.177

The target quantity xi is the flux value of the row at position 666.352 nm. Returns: 0.6992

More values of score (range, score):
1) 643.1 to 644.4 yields 643.138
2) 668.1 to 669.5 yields 668.196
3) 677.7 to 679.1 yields 677.804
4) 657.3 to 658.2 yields 657.513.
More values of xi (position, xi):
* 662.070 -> 0.7163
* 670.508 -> 0.7005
